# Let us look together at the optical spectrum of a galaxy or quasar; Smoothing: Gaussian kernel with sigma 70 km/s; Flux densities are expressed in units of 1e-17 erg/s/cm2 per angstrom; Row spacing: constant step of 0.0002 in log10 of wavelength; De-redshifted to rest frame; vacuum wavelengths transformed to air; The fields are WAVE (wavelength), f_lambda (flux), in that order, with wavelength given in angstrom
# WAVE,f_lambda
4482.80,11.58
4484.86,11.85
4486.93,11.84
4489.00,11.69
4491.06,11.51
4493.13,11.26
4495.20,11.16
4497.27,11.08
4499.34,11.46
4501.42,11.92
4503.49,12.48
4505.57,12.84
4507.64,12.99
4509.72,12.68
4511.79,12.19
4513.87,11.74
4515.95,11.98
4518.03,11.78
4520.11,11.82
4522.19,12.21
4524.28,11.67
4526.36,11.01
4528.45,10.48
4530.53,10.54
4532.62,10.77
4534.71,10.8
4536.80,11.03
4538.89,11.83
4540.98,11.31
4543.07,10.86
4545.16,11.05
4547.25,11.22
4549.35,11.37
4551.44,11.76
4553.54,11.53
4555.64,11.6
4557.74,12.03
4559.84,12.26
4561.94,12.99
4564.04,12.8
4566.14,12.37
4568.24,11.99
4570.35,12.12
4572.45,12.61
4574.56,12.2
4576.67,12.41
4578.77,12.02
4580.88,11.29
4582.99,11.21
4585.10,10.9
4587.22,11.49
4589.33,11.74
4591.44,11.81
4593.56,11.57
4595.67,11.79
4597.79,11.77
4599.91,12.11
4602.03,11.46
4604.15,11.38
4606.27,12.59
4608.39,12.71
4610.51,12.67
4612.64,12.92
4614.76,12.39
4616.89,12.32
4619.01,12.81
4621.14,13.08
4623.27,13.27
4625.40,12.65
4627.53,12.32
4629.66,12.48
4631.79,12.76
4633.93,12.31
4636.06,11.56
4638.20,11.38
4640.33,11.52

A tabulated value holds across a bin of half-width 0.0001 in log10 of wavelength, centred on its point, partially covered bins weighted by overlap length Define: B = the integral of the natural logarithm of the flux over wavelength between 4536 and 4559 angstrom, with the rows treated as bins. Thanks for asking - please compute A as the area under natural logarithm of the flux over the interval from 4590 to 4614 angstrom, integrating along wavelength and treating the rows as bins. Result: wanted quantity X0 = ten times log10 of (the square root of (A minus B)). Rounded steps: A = 59.8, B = 56.02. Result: 2.9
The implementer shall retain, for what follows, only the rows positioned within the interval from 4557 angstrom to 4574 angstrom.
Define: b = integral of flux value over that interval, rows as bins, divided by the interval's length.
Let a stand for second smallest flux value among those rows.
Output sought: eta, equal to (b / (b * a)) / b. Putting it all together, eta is 0.0067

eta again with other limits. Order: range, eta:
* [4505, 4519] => 0.0069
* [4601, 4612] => 0.0072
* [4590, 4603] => 0.0074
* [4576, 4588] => 0.0077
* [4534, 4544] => 0.0082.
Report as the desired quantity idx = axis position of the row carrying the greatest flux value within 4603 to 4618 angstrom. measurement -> 4612.64 angstrom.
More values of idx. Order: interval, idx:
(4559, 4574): 4561.94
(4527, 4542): 4538.89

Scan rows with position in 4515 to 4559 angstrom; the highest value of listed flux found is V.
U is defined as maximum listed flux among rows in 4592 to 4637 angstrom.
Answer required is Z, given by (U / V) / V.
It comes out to 0.089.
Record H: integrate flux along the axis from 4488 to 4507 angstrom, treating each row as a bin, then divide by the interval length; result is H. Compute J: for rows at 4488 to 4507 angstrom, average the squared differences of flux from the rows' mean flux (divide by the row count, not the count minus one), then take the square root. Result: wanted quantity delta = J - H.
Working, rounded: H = 11.7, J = 0.57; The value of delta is -11.2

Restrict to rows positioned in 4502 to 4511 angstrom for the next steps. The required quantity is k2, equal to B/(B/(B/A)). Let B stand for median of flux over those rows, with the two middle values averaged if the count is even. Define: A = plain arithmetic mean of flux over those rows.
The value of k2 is 1.00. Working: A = 12.7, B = 12.8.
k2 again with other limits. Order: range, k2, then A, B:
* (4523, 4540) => 0.99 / 11.0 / 10.9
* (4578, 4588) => 0.99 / 11.4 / 11.3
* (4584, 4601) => 1.01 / 11.6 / 11.8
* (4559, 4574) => 0.99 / 12.4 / 12.4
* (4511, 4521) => 0.99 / 11.9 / 11.8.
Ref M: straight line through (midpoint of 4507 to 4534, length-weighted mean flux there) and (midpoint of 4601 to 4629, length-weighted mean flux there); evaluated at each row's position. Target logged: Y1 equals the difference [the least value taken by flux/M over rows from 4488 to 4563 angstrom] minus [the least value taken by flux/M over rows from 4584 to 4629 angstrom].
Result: 0.003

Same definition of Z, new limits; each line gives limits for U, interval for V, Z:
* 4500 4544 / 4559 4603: 0.077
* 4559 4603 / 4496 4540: 0.077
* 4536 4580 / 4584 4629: 0.074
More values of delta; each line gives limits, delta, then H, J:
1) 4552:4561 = -11.6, 11.9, 0.30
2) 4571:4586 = -11.2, 11.8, 0.62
